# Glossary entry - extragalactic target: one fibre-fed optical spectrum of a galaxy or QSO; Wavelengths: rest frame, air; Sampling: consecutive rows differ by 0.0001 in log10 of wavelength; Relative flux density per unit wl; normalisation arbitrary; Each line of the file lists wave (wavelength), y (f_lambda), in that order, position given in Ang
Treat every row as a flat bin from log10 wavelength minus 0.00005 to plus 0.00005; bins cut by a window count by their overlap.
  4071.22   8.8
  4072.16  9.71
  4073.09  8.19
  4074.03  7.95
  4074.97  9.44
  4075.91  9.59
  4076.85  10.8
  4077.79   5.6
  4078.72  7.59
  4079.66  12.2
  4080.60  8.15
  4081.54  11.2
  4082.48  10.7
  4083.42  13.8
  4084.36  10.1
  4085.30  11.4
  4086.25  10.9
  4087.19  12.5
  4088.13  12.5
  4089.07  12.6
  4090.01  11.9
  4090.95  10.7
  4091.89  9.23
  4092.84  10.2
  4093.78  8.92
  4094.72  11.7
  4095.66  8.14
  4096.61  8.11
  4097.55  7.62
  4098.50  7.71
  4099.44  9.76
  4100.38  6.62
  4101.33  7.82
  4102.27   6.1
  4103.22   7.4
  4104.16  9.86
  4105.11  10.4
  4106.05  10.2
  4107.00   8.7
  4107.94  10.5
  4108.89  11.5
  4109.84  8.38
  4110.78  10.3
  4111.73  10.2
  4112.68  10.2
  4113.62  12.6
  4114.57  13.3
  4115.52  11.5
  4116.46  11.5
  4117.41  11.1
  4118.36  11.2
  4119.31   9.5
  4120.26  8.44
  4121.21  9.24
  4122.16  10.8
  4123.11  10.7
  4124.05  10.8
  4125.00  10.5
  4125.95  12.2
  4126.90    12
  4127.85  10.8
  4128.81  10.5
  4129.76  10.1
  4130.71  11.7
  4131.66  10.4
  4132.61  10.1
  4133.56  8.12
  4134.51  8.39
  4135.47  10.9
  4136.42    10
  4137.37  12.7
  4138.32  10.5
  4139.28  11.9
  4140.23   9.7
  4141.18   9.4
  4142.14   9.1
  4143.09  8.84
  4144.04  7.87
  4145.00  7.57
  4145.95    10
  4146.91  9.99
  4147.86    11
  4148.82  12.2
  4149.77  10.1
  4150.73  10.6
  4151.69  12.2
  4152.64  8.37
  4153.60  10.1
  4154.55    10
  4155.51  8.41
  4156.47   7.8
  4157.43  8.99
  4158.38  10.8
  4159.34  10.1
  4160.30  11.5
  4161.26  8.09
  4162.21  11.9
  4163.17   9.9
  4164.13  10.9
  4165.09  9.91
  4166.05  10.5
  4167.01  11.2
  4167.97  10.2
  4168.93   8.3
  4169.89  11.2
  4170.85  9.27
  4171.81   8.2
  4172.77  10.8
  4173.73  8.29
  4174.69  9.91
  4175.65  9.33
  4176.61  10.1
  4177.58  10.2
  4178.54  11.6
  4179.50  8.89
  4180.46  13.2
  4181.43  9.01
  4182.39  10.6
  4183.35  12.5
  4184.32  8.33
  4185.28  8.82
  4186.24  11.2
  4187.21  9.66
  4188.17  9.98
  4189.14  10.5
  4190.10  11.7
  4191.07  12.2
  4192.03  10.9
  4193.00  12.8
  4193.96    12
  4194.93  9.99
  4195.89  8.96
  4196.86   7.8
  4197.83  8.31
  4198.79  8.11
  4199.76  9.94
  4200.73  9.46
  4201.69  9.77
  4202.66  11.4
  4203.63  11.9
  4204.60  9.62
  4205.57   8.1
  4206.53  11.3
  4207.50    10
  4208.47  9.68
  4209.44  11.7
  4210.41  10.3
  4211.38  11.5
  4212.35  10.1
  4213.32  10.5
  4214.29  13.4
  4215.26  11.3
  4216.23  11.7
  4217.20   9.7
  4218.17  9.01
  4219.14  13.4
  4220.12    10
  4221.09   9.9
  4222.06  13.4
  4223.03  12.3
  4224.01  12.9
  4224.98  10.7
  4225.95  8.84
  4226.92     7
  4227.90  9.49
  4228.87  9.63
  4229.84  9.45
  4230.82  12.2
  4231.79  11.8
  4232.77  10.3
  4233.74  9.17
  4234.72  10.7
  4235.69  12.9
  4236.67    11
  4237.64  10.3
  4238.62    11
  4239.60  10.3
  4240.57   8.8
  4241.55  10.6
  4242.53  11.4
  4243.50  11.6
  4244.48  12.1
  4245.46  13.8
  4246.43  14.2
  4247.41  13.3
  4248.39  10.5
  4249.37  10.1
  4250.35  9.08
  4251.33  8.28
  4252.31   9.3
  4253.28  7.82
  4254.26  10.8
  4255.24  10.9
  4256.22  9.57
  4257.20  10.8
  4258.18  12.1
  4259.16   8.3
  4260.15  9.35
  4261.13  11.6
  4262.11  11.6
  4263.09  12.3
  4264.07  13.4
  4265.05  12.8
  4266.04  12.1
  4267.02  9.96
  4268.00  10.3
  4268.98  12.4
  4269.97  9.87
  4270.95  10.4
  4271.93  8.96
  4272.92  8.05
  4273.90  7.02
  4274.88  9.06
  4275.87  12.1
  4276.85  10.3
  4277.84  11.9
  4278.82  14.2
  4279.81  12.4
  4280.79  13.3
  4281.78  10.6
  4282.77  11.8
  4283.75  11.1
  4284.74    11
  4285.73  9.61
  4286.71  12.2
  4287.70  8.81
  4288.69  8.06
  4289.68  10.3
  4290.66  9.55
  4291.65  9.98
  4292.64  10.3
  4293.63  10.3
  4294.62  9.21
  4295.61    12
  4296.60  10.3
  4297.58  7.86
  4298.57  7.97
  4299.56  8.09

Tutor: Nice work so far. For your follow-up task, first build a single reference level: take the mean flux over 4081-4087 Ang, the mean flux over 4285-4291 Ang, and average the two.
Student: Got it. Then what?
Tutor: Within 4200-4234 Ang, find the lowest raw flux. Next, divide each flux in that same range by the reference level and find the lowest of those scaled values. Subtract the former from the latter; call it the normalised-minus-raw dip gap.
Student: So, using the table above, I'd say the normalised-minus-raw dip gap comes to -6.3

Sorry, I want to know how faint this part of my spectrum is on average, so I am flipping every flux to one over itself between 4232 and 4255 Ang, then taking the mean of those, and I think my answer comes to 0.095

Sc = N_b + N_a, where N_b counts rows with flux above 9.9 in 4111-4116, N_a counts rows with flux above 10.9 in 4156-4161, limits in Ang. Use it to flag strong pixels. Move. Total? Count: 6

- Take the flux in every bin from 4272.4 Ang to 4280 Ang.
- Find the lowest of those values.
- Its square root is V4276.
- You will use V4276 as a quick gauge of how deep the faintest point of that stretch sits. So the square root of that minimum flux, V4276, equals 2.65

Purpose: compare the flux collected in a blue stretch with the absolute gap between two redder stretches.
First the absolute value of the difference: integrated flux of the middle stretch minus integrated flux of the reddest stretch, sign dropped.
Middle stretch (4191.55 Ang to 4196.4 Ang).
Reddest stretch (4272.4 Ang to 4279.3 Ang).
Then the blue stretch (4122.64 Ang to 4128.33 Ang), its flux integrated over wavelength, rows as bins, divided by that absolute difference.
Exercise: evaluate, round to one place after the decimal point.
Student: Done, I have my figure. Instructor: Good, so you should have 3.4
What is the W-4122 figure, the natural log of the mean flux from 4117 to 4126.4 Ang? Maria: 2.35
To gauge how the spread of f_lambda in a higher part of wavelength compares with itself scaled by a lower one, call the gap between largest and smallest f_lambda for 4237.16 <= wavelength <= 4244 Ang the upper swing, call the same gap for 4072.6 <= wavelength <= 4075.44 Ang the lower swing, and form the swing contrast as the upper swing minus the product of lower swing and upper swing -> -1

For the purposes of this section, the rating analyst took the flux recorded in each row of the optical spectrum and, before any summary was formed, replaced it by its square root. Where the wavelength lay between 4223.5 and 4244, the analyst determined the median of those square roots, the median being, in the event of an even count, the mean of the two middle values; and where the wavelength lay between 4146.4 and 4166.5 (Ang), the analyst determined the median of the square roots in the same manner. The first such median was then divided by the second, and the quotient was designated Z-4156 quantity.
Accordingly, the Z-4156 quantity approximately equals 1.02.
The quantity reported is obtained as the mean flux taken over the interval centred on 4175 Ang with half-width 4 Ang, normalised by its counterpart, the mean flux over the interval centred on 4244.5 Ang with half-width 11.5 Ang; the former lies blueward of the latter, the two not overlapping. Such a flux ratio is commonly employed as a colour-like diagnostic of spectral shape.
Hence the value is 0.91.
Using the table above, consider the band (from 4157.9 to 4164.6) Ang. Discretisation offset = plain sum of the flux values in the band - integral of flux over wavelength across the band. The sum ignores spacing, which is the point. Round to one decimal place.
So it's 3.1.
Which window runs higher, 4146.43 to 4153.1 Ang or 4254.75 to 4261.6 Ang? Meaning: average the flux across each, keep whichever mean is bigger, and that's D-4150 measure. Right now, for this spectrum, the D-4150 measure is 10.6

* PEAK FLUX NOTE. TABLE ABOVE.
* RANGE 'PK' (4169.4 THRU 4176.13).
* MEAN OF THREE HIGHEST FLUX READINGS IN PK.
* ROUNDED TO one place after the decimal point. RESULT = 10.6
